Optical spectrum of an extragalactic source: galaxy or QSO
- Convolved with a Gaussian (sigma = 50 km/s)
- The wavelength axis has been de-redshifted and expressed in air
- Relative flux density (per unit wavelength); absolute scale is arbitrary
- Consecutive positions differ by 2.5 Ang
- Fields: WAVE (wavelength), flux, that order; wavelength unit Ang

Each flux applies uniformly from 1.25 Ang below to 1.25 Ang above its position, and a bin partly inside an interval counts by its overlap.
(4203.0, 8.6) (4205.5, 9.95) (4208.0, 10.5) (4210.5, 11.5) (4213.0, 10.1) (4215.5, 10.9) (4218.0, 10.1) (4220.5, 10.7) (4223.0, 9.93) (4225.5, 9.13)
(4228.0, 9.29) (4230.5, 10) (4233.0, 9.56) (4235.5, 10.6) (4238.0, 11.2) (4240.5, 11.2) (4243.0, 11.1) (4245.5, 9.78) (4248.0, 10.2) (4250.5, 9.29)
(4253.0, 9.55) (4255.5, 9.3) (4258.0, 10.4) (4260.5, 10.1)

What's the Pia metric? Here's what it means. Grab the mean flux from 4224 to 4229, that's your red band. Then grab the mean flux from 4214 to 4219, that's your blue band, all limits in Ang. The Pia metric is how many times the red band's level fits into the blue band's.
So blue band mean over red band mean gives 1.14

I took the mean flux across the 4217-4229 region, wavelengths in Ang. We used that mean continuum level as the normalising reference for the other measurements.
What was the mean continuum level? 9.8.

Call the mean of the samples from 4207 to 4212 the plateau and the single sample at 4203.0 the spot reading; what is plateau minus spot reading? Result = 2.4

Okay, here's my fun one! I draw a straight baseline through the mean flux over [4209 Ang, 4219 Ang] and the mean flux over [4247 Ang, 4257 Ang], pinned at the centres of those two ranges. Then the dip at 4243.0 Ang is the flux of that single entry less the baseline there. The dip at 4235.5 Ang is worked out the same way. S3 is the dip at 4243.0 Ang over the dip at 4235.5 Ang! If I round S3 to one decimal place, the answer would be 2.3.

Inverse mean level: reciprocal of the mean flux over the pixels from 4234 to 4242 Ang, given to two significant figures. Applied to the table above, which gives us 0.091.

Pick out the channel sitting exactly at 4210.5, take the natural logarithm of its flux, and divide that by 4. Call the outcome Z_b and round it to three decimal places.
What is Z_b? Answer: 0.611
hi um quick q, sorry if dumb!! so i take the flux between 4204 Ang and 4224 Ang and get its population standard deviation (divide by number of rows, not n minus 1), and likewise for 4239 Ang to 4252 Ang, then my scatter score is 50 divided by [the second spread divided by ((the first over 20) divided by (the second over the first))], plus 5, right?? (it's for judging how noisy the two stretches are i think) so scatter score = 6.2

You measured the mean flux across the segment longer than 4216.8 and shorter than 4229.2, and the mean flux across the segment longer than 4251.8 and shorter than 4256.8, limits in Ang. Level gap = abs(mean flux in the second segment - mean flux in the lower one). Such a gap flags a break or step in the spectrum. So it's 0.4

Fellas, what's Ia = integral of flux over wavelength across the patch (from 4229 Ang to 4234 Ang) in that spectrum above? 49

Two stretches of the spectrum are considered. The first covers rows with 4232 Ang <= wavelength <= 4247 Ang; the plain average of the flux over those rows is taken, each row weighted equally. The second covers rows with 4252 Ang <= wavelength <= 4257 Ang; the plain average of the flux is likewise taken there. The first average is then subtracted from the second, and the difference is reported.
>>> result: -1.1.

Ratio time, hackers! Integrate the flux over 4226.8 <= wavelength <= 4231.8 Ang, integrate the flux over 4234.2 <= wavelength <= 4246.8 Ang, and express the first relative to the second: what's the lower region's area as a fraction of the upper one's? 0.36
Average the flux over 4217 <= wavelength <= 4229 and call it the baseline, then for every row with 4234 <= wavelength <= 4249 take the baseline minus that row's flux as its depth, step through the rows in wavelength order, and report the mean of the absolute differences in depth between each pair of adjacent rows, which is 0.49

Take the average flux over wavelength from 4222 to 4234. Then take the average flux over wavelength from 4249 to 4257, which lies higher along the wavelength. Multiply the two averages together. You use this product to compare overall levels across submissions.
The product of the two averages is 90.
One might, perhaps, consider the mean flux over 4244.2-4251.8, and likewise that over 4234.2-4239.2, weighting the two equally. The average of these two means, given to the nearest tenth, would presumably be 10.3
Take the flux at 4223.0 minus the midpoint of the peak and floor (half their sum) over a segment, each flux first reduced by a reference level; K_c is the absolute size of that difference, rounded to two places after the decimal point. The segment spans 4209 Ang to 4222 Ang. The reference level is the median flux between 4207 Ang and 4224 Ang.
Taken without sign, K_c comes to 0.87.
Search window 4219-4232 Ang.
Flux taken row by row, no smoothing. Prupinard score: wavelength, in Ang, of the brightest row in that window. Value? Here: 4220.5 Ang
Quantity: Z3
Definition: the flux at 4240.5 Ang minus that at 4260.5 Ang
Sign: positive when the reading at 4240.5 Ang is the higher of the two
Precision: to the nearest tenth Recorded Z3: 1.1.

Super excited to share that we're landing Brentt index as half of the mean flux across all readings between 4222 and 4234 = 4.79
